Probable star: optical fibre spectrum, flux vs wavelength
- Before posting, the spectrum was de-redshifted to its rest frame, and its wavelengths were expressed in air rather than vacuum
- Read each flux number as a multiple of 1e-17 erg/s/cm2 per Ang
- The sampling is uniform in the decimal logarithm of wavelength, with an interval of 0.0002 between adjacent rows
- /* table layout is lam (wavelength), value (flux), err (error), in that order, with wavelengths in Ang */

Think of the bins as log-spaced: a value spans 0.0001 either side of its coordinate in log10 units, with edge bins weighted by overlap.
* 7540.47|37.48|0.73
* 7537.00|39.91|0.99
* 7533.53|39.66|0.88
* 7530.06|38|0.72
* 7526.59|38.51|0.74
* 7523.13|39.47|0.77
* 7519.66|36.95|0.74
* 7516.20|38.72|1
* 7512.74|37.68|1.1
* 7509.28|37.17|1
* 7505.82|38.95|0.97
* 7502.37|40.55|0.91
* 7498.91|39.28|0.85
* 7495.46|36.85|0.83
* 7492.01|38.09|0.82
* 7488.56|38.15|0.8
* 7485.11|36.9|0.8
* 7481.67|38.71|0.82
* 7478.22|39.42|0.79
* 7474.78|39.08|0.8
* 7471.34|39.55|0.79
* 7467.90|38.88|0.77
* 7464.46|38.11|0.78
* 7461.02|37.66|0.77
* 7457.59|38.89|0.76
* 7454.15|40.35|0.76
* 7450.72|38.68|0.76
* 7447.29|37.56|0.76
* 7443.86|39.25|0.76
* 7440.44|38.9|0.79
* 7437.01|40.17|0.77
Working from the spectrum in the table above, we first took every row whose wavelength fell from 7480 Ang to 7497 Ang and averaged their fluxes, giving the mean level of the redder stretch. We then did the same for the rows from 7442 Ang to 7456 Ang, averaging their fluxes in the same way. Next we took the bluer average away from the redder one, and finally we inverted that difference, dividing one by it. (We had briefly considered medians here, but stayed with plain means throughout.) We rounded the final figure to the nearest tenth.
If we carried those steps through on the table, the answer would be -0.8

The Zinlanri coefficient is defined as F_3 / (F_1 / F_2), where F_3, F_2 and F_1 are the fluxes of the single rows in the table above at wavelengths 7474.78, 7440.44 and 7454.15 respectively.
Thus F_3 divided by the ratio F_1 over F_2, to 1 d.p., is 37.7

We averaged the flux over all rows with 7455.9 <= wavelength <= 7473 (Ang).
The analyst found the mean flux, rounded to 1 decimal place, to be 38.6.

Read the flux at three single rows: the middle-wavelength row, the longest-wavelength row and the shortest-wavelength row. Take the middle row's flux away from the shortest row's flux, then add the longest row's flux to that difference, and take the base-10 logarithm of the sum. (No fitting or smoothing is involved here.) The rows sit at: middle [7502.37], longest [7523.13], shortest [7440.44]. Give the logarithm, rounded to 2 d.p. 1.58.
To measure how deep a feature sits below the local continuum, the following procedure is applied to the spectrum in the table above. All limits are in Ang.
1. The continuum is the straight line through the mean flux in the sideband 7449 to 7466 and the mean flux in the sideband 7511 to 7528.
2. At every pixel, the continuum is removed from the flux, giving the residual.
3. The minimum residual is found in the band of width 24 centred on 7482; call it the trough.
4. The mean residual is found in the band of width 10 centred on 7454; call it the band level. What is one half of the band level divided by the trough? -0.17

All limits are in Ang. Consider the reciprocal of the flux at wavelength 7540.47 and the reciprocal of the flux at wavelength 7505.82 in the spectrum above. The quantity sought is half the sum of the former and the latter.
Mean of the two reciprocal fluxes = 0.0262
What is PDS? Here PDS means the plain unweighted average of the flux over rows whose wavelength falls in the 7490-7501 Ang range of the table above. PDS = 38.1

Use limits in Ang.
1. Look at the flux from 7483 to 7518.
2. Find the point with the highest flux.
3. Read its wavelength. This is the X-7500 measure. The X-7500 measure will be 7502.37 Ang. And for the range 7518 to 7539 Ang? 7537.00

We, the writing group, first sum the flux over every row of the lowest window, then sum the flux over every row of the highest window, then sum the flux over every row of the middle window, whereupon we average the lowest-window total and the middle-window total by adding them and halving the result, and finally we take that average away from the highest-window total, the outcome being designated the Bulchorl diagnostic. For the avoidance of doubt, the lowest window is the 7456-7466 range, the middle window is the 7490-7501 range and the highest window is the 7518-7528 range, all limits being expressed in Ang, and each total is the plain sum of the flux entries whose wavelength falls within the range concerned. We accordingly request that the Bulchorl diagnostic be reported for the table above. 0.49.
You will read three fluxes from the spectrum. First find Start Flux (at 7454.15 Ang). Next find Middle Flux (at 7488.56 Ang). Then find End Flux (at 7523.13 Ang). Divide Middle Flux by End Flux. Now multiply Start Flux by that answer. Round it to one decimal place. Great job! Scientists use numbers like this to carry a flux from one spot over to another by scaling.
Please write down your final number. 39.0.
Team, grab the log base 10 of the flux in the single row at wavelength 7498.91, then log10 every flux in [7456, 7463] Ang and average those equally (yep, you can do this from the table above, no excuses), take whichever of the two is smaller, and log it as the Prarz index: 1.583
